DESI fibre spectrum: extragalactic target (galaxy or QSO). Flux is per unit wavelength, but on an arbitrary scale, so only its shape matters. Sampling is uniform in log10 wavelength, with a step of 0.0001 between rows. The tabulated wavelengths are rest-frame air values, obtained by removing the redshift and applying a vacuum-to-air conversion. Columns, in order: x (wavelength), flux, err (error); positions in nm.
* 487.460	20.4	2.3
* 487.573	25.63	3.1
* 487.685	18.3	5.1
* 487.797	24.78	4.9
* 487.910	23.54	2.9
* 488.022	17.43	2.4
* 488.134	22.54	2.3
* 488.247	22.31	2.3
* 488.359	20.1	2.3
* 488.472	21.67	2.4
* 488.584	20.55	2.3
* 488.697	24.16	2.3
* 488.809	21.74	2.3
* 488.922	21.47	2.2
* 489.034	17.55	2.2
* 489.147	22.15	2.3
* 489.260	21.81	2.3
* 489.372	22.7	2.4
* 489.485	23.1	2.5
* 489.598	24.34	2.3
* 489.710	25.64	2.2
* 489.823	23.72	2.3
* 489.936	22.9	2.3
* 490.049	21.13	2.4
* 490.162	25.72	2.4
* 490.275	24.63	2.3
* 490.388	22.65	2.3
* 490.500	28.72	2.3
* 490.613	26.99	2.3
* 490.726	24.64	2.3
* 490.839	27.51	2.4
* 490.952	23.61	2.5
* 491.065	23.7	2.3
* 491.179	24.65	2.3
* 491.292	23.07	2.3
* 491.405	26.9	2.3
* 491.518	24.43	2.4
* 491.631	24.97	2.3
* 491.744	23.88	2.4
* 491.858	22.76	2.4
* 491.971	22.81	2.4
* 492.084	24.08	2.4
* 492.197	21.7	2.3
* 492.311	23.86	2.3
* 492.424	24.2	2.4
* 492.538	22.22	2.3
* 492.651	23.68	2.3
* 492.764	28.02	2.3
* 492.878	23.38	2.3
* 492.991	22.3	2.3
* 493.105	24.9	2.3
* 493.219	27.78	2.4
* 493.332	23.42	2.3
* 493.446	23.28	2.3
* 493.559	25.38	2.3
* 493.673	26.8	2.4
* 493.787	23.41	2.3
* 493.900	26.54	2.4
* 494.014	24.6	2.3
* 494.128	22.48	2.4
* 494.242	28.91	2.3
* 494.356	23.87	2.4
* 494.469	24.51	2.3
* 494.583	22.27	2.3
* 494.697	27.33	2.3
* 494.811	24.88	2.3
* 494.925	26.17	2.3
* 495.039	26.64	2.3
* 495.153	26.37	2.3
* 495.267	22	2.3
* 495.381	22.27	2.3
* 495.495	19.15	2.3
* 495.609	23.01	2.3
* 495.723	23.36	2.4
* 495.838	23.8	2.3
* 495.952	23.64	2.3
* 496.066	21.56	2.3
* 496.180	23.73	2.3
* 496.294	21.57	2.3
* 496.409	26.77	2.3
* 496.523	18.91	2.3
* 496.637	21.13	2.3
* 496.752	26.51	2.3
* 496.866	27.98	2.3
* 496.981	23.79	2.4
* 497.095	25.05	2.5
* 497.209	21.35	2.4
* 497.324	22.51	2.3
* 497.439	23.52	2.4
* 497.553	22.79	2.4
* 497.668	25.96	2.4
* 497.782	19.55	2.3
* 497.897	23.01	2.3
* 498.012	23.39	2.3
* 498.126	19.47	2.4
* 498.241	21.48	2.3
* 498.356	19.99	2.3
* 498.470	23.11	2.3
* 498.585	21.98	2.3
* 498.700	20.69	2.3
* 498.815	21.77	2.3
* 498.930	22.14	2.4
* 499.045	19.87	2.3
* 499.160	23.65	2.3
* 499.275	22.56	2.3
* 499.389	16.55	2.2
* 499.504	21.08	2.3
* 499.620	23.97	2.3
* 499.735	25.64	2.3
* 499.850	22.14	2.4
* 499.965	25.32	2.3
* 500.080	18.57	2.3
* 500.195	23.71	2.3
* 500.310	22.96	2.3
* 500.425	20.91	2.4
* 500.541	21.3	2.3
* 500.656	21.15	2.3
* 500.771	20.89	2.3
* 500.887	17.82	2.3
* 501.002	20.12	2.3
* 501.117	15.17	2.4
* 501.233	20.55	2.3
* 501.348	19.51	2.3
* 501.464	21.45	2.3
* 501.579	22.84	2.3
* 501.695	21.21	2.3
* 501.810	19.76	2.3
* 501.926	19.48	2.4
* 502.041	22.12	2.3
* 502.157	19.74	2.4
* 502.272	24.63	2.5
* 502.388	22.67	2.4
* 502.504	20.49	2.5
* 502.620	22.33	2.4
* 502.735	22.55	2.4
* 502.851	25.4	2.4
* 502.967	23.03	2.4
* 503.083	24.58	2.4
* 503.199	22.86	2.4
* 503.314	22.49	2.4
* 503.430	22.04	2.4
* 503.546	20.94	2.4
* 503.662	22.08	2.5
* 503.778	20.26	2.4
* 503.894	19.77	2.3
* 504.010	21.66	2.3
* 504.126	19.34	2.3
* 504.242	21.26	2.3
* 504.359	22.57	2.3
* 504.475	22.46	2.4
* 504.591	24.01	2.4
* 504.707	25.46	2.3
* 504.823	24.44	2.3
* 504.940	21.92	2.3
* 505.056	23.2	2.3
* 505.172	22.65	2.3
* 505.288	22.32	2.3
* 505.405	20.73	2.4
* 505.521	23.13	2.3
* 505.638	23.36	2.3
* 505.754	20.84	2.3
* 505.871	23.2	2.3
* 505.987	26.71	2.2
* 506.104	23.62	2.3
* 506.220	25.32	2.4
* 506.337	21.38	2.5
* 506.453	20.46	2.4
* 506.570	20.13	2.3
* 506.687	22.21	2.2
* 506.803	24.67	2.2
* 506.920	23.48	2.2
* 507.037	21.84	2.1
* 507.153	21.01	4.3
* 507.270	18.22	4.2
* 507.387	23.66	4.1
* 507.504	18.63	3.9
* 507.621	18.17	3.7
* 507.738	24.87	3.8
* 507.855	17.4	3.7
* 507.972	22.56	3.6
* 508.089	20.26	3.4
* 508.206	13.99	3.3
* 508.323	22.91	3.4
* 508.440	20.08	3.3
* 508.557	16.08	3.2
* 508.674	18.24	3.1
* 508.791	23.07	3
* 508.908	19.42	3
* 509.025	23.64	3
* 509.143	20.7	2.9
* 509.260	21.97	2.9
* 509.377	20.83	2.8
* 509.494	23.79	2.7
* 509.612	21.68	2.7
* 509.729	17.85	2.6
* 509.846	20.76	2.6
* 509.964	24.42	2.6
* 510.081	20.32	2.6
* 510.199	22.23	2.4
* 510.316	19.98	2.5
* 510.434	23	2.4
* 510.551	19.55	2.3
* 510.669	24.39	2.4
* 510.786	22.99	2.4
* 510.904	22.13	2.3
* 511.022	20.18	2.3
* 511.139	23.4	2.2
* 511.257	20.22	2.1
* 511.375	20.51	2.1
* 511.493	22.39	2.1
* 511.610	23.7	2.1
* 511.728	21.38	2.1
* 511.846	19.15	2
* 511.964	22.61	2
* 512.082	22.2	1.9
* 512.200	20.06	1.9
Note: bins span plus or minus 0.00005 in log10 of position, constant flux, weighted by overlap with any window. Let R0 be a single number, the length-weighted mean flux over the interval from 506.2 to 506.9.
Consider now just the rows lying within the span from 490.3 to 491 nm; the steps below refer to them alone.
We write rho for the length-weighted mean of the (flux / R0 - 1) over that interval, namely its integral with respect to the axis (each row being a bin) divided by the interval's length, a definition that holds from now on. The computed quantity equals 0.15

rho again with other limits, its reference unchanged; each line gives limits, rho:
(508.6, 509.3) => -0.05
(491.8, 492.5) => 0.04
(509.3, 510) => -0.04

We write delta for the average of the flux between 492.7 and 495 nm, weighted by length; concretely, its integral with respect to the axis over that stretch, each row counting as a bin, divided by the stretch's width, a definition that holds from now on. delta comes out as 25.0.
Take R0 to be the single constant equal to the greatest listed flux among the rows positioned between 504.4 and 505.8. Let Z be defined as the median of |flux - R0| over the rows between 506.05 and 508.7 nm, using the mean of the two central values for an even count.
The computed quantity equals 4.45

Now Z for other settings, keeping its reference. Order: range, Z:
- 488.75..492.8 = 1.95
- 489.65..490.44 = 1.74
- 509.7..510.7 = 4.70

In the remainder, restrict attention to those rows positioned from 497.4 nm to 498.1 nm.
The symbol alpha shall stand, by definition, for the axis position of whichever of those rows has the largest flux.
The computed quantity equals 497.668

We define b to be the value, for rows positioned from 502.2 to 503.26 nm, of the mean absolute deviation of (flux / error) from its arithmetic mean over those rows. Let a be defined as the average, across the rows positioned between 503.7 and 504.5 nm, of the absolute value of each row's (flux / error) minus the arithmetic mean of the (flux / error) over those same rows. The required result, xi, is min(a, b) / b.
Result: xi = 1.0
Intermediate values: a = 0.48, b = 0.44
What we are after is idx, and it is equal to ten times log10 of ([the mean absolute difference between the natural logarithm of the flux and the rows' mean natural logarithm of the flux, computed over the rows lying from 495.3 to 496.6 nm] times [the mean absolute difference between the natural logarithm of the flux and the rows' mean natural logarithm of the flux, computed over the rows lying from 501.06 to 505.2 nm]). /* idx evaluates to -22.7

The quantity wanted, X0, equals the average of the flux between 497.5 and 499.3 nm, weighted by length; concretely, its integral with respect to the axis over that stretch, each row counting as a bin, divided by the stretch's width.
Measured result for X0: 21.9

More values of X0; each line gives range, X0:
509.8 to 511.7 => 21.9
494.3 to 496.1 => 23.8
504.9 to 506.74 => 22.6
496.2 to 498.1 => 23.3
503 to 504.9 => 22.3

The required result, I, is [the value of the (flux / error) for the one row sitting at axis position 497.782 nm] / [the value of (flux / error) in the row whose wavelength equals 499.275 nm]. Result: 0.87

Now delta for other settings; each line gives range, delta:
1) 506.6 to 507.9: 21.3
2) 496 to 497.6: 23.4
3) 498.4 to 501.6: 21.3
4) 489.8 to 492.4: 24.3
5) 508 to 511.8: 21.1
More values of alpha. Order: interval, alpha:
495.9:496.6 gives 496.409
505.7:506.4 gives 505.987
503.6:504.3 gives 503.662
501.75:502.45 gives 502.272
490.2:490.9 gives 490.500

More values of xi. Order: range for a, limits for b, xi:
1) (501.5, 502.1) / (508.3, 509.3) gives 0.8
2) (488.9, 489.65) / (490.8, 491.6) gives 0.8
